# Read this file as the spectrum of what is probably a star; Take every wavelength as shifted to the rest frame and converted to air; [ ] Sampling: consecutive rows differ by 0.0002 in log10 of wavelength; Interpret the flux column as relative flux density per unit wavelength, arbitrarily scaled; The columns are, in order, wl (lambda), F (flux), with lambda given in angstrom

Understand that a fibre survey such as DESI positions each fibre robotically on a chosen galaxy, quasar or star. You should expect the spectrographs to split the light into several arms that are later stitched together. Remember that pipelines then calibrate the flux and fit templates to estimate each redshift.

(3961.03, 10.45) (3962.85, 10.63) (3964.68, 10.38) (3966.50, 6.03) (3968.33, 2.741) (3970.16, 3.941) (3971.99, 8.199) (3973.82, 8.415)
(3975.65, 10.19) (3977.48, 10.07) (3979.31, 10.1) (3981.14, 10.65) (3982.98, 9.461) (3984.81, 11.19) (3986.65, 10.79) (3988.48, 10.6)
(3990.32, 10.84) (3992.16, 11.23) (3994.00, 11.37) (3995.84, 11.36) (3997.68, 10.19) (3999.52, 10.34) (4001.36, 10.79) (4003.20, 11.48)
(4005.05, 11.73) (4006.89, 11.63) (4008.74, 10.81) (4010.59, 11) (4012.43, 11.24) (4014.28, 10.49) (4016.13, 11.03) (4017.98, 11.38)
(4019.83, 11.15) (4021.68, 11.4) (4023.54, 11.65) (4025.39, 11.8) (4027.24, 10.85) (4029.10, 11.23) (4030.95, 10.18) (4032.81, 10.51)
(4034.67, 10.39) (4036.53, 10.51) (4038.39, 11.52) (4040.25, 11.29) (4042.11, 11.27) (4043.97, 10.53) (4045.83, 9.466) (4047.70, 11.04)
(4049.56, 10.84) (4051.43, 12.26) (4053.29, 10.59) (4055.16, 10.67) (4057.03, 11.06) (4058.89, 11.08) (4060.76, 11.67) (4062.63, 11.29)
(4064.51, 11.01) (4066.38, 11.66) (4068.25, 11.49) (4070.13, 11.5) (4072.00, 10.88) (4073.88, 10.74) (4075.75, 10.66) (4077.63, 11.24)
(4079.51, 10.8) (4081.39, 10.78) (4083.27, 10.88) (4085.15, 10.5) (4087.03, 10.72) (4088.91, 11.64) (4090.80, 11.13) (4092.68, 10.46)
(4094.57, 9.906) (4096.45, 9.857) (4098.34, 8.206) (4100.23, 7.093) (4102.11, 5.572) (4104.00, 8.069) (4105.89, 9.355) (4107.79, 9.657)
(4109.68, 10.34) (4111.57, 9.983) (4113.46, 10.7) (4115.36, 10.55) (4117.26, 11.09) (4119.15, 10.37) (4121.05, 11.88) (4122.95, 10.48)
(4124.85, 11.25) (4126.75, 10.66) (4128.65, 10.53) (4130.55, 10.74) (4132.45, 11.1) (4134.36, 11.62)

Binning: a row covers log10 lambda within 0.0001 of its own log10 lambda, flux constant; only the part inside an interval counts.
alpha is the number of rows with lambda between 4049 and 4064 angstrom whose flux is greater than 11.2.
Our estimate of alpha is 3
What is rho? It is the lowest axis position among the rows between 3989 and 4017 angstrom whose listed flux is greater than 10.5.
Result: 3990.32 angstrom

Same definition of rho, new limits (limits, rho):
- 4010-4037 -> 4010.59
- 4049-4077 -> 4049.56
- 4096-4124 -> 4113.46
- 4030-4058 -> 4032.81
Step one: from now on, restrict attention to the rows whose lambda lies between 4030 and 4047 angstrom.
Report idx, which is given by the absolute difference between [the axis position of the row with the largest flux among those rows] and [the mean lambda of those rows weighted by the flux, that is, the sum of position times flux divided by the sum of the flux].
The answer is 0.0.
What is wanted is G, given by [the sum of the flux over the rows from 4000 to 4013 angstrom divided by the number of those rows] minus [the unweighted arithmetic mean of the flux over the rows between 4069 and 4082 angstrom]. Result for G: 0.30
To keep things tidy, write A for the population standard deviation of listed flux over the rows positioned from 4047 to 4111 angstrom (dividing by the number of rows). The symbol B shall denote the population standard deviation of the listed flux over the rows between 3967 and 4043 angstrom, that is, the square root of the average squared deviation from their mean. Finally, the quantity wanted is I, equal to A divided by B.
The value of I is 0.8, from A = 1.4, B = 1.8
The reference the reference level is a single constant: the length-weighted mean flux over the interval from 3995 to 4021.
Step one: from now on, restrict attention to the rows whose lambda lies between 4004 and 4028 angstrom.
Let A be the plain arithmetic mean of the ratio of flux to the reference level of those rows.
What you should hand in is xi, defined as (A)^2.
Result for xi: 1.035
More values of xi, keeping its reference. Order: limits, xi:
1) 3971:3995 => 0.859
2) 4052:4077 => 1.009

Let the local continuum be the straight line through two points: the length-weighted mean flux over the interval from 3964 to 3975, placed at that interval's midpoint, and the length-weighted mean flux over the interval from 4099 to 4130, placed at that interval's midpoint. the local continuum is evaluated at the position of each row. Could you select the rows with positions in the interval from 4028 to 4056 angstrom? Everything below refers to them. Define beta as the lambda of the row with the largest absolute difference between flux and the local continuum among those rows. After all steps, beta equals 4051.43 angstrom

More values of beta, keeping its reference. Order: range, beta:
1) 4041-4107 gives 4102.11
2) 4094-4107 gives 4102.11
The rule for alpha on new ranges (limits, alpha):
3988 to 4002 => 3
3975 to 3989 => 0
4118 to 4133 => 2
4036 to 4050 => 3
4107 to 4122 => 1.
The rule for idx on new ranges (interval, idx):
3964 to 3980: 8.1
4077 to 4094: 3.8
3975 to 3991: 1.7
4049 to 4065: 5.6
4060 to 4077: 7.4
